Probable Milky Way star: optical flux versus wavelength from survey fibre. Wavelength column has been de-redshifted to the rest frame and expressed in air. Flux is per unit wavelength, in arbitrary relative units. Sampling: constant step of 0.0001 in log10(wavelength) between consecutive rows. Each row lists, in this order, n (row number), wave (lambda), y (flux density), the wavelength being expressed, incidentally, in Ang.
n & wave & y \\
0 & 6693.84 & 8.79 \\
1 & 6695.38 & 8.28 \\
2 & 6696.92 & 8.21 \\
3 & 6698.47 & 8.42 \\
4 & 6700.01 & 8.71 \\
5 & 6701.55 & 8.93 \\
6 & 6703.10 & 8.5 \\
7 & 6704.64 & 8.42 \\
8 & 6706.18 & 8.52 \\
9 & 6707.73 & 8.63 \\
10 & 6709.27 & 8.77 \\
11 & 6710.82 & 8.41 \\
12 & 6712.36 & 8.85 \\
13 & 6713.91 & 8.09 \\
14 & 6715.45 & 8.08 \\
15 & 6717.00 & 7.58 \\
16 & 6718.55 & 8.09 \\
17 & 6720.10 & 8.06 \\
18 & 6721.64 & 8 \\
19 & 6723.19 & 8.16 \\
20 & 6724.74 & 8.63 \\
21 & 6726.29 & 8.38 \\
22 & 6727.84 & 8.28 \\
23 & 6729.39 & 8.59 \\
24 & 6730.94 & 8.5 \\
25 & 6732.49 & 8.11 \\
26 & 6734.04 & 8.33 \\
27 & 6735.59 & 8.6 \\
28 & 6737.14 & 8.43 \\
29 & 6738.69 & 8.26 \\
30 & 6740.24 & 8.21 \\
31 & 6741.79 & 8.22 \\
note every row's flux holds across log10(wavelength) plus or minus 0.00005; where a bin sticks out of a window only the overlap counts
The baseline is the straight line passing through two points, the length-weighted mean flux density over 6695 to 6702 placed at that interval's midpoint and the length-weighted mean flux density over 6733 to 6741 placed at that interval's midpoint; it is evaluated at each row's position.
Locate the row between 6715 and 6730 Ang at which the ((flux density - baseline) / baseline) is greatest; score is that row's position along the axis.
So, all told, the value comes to 6724.74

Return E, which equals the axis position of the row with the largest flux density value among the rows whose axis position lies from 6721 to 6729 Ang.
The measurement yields 6724.74 Ang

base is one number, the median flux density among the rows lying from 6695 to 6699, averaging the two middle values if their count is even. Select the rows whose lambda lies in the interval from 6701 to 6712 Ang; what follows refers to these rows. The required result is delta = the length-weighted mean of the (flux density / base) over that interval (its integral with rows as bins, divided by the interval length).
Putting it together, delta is 1.04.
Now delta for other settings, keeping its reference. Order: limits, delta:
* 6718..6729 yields 1.00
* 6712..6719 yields 0.98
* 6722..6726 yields 1.01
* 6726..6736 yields 1.01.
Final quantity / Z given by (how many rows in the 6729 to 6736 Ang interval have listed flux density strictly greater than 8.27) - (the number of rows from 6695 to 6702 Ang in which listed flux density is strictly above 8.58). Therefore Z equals 2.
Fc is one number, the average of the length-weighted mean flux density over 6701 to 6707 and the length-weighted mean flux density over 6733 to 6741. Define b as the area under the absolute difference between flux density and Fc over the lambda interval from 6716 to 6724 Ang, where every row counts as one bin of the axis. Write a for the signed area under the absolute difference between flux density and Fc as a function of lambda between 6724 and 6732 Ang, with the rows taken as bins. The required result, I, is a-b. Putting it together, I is -2.87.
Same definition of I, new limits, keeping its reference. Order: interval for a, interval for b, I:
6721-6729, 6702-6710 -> 0.81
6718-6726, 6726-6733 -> 1.54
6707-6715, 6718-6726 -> -0.53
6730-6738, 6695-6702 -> -0.51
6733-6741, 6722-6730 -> -0.22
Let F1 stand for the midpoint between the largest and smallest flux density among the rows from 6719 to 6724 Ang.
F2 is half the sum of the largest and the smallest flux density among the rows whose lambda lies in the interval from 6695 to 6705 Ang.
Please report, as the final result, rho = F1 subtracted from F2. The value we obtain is 0.49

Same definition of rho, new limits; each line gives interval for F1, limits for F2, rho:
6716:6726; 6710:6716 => 0.36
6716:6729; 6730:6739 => 0.25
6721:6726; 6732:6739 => 0.04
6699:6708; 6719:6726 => -0.36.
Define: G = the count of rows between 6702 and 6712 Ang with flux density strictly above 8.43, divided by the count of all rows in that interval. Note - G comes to 0.67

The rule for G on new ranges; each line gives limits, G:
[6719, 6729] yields 0.17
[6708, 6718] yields 0.33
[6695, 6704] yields 0.50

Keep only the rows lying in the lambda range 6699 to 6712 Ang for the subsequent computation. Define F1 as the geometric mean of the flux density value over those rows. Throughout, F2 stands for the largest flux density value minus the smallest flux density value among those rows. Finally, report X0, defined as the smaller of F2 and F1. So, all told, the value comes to 0.52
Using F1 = 8.61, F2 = 0.52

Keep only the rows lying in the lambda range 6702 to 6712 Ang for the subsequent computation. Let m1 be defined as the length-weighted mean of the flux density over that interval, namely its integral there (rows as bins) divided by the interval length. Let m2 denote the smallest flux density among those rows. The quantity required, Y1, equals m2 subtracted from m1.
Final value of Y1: 0.16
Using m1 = 8.57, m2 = 8.41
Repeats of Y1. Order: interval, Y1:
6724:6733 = 0.31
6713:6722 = 0.42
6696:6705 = 0.32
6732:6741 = 0.23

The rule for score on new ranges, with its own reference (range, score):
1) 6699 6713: 6701.55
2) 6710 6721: 6712.36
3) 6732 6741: 6735.59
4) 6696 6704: 6701.55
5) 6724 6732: 6724.74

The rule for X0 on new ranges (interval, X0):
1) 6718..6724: 0.16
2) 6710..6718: 1.27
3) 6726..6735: 0.48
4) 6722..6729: 0.47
